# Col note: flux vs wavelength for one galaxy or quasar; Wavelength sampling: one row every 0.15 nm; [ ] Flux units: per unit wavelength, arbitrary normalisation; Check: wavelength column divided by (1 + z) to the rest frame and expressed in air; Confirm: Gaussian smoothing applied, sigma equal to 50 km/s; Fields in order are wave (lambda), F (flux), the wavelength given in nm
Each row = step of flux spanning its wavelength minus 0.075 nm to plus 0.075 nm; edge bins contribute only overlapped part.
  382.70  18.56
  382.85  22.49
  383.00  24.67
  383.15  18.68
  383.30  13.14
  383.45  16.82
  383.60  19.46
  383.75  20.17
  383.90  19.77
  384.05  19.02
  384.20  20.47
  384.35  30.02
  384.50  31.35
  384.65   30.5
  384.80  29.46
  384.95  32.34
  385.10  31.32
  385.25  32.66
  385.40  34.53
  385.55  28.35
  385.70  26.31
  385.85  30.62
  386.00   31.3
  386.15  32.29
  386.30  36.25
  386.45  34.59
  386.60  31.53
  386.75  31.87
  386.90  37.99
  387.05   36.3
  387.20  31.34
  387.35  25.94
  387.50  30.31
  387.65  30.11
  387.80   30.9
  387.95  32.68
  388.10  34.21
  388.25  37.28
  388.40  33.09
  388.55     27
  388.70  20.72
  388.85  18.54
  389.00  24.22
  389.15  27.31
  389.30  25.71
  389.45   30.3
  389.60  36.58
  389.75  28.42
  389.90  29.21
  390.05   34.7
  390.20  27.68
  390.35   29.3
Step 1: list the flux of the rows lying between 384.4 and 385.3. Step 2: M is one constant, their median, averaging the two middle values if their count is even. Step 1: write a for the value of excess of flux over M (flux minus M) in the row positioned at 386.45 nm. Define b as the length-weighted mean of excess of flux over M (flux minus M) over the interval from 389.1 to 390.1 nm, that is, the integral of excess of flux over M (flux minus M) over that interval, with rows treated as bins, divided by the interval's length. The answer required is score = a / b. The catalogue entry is -3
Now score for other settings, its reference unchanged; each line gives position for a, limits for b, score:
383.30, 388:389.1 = 5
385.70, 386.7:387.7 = -7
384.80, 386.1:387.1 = -1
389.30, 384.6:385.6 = -83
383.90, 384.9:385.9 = 24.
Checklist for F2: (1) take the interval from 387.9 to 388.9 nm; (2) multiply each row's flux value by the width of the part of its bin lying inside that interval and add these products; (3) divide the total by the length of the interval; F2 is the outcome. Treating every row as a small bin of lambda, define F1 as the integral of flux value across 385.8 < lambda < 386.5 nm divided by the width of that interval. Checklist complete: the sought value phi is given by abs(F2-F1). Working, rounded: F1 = 33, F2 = 29.2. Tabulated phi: 3.8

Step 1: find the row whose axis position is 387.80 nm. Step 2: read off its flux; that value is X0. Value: 30.9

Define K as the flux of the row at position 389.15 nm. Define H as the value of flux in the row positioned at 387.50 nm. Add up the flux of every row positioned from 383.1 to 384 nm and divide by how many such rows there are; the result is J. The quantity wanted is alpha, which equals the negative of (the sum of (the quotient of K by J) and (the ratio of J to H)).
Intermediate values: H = 30.31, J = 18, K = 27.31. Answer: -2.11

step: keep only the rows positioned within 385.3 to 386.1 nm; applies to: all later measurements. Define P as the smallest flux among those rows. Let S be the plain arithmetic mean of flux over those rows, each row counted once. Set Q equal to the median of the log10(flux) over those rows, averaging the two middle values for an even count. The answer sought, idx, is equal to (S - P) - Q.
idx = 2.4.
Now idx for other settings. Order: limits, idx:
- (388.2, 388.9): 7.4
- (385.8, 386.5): 0.9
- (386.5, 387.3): 1.0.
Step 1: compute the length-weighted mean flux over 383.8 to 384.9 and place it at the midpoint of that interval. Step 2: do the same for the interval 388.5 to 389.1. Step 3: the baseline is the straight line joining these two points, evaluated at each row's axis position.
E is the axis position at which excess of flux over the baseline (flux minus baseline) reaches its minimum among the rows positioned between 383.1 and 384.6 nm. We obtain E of 383.30 nm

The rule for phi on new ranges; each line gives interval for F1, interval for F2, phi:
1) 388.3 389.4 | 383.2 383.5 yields 10.5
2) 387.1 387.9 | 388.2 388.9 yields 2.7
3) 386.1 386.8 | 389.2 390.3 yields 3.1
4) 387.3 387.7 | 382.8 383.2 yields 6.8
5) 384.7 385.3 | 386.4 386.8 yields 1.2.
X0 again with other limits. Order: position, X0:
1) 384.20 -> 20.47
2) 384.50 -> 31.35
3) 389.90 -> 29.21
